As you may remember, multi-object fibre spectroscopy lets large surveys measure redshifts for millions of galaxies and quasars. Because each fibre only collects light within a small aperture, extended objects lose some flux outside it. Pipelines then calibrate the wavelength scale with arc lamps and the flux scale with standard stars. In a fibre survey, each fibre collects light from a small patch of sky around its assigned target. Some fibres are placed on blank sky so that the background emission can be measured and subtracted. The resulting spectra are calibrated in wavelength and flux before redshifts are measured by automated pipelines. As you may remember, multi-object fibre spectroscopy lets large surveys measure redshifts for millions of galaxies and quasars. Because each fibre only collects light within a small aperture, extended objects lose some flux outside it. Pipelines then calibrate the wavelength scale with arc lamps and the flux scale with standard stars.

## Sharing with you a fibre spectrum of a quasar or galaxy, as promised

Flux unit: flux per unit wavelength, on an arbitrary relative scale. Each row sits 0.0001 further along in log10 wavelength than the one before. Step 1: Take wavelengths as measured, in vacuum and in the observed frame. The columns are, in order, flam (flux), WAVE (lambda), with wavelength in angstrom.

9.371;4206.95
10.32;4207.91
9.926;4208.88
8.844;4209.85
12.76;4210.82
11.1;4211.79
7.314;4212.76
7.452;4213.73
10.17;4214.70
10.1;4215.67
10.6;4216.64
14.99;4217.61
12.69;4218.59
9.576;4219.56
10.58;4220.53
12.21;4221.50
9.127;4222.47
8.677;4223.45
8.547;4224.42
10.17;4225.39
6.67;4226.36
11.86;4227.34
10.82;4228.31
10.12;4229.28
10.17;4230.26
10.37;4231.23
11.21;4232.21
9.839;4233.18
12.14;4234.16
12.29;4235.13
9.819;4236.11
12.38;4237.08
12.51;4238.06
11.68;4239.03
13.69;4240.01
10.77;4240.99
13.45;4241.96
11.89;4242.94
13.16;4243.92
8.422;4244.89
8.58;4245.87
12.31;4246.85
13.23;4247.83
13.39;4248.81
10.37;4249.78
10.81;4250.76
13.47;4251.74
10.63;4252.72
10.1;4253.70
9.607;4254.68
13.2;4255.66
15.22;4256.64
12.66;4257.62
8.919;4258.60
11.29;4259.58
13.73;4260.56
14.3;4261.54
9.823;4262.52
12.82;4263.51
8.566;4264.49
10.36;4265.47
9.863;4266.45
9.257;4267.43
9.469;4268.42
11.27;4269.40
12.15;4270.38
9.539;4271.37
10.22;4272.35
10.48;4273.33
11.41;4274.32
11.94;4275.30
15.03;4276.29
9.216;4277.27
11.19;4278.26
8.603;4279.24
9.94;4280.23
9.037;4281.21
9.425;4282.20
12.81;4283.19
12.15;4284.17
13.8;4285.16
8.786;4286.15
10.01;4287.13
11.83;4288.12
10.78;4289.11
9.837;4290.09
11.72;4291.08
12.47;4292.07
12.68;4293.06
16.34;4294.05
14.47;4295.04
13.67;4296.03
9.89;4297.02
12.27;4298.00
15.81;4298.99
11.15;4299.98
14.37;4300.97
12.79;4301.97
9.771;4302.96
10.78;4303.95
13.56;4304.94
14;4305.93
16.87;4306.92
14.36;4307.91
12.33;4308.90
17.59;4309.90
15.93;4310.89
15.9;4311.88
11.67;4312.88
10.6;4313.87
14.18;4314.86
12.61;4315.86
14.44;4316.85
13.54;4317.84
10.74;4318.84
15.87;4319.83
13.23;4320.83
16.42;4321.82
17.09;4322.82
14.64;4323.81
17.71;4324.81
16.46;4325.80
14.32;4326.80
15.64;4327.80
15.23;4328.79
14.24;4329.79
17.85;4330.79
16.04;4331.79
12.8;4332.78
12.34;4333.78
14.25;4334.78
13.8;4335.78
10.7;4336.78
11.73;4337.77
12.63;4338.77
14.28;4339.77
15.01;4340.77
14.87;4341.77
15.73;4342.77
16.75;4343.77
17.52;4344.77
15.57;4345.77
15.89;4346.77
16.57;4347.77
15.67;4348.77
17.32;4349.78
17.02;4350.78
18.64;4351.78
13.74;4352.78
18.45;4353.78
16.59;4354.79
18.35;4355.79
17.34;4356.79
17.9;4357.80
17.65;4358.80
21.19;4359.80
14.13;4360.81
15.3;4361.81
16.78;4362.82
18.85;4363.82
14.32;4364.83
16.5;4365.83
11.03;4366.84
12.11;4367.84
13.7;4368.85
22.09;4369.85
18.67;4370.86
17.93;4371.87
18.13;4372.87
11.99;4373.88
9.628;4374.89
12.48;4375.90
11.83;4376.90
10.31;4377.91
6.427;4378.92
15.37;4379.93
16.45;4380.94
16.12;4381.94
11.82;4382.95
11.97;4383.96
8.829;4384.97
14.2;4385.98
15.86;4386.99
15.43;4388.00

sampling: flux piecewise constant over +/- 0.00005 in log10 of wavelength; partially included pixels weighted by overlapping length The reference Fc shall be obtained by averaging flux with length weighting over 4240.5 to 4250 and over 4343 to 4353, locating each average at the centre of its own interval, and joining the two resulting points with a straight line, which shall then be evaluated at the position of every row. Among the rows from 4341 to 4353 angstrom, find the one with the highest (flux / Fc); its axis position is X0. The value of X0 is 4351.78 angstrom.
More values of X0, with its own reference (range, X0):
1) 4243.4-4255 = 4243.92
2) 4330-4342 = 4330.79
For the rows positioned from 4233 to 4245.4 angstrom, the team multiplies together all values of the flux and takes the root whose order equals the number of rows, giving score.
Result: 11.6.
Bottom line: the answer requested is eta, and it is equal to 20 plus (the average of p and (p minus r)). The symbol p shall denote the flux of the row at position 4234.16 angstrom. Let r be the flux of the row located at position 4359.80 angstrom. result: 22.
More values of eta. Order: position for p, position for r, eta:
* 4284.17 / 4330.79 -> 23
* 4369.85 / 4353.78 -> 33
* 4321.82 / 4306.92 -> 28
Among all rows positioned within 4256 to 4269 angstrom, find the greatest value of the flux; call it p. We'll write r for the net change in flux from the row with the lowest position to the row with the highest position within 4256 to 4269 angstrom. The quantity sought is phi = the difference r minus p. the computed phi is -21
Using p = 15.22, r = -6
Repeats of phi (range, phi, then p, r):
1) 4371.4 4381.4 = -20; 18.13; -1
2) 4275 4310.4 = -12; 17.59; 6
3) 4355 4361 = -25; 21.19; -4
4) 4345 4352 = -16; 18.64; 3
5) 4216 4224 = -17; 14.99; -2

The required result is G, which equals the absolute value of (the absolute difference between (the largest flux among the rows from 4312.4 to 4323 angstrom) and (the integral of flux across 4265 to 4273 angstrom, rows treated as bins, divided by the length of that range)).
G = 6.8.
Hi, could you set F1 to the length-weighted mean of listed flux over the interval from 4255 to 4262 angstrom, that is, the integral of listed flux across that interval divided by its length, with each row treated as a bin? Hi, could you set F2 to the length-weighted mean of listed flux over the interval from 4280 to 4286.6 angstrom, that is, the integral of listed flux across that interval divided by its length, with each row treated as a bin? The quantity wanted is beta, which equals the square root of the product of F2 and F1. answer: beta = 11.8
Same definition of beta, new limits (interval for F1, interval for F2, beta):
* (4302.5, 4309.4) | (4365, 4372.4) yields 14.5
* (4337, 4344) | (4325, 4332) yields 15.0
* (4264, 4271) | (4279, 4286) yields 10.5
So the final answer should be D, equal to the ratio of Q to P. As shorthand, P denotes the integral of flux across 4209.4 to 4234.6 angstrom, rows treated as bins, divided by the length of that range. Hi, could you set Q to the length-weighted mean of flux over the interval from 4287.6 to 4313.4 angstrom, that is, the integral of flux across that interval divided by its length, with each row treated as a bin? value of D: 1.28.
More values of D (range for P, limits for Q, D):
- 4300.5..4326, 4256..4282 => 0.78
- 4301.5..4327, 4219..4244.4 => 0.77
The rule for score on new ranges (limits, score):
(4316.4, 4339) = 14.3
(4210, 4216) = 9.6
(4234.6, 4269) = 11.3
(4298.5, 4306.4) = 12.6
